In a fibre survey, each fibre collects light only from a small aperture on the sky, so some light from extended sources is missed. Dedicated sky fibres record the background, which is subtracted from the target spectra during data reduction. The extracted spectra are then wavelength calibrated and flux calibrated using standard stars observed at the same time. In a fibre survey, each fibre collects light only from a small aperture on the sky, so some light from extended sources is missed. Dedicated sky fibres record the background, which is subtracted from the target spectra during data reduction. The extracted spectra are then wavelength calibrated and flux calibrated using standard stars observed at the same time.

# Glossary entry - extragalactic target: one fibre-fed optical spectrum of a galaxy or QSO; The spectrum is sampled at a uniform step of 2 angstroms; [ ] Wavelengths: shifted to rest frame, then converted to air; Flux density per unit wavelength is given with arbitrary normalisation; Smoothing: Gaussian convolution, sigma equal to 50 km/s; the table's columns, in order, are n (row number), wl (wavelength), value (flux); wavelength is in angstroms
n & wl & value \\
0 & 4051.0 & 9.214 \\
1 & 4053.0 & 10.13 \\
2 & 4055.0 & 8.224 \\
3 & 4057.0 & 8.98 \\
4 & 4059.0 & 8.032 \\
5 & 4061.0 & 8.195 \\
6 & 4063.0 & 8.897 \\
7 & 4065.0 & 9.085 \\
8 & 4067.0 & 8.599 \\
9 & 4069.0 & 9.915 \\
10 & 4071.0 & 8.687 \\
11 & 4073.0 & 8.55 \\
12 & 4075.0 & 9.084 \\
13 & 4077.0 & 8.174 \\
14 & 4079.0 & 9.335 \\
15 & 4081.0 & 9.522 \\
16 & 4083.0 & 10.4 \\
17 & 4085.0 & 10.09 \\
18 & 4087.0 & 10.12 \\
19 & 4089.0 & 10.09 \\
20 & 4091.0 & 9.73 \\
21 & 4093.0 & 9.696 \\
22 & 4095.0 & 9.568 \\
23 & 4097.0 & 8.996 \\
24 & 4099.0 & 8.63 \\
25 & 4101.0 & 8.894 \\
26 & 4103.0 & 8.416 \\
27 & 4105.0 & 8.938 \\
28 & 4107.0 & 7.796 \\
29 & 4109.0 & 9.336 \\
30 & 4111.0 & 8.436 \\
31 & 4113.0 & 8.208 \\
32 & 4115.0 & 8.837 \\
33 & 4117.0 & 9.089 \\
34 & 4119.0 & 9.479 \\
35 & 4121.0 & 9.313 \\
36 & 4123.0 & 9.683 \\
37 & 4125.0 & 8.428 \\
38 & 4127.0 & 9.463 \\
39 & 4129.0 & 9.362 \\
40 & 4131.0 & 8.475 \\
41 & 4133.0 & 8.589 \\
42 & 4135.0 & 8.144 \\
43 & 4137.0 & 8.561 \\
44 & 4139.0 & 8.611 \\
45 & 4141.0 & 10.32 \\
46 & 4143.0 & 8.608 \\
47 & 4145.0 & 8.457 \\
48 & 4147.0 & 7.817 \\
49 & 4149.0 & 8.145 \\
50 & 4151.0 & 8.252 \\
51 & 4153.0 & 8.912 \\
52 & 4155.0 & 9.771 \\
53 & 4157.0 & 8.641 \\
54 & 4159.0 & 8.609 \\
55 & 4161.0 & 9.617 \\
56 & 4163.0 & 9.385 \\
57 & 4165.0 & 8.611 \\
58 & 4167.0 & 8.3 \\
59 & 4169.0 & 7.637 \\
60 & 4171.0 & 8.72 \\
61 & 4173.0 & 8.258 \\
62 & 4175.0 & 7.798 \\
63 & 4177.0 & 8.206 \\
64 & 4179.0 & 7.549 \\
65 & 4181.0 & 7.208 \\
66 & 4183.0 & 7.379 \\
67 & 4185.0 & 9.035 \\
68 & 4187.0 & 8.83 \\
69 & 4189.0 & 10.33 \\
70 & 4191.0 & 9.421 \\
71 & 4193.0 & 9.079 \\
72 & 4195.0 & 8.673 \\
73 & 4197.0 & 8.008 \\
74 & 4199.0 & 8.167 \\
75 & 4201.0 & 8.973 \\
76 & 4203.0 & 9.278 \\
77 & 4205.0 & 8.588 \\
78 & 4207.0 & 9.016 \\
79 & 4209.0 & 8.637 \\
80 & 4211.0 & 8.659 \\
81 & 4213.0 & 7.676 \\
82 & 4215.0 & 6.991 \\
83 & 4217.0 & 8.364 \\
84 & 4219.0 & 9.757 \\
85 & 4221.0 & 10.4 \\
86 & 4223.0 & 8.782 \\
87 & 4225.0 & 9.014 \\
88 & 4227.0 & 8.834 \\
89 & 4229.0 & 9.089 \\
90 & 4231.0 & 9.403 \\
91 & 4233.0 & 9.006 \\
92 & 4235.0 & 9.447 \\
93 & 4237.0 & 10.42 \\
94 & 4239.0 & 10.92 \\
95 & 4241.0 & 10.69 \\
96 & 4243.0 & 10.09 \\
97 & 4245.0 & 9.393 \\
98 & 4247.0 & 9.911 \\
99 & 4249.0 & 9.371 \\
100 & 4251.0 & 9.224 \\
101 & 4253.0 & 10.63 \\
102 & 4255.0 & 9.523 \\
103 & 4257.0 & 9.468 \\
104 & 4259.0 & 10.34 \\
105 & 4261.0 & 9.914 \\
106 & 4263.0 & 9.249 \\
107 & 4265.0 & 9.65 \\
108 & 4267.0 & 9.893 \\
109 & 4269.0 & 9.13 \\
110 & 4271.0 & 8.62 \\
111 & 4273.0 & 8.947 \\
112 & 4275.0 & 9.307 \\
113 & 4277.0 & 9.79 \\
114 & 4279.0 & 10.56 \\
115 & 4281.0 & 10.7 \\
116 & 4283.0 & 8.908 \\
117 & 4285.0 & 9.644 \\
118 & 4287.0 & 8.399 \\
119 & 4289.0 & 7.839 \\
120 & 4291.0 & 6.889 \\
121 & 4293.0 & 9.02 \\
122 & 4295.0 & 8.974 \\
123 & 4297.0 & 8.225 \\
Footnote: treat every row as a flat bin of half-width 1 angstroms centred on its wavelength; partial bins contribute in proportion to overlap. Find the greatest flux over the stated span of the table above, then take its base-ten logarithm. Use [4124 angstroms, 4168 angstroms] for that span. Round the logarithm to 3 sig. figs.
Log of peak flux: 1.01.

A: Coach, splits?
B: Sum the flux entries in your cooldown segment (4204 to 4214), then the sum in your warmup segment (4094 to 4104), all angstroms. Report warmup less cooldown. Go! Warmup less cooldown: 1.9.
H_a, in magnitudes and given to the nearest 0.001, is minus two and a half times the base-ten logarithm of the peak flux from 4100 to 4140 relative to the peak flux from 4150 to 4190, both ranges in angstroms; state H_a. 0.070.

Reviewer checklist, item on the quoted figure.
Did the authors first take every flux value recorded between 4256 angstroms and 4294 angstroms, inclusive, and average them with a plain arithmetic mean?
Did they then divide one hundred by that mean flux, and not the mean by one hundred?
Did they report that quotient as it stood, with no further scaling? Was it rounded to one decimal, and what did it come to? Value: 10.8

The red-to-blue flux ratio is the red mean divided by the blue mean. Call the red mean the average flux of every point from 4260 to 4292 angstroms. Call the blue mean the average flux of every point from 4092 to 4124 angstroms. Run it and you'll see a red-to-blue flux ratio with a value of 1.03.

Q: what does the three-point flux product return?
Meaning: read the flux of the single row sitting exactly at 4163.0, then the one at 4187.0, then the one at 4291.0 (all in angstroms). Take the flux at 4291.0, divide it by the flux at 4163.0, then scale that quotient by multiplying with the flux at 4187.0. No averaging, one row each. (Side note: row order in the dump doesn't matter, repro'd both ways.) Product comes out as 6.5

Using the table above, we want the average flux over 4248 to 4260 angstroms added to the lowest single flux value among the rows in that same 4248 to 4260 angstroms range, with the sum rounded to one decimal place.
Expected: 19.0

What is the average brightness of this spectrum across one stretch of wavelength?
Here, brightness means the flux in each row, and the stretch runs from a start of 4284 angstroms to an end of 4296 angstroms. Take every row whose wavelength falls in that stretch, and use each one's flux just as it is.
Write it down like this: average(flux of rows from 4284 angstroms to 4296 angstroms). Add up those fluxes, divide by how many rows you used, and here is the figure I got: 8.5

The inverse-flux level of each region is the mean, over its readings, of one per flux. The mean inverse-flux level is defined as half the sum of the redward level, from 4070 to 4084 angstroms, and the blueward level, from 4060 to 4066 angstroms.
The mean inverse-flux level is 0.113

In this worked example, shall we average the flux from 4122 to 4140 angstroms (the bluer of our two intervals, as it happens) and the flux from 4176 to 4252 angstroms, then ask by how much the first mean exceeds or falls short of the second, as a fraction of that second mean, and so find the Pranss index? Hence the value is -0.020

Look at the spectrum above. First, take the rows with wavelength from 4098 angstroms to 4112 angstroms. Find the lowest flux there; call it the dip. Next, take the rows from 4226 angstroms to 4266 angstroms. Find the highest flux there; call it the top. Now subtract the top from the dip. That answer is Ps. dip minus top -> -3.1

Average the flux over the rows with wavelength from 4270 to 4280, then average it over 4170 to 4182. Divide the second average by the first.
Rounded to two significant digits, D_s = 0.84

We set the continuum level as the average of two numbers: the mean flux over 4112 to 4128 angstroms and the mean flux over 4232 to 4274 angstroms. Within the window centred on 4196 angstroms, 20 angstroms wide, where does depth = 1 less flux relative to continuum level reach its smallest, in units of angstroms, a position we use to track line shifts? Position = 4189.0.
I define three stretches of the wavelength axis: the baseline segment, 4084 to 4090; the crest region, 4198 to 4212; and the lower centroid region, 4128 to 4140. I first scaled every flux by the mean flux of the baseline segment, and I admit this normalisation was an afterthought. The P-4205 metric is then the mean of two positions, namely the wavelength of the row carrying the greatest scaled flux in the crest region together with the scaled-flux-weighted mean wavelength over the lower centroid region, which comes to 4168.5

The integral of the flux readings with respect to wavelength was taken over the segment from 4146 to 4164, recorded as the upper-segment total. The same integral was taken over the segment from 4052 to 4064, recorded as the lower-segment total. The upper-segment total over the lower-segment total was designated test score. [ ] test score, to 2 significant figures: 1.5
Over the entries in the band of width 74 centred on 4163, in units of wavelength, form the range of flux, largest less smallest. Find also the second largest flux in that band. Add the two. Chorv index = 13.4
